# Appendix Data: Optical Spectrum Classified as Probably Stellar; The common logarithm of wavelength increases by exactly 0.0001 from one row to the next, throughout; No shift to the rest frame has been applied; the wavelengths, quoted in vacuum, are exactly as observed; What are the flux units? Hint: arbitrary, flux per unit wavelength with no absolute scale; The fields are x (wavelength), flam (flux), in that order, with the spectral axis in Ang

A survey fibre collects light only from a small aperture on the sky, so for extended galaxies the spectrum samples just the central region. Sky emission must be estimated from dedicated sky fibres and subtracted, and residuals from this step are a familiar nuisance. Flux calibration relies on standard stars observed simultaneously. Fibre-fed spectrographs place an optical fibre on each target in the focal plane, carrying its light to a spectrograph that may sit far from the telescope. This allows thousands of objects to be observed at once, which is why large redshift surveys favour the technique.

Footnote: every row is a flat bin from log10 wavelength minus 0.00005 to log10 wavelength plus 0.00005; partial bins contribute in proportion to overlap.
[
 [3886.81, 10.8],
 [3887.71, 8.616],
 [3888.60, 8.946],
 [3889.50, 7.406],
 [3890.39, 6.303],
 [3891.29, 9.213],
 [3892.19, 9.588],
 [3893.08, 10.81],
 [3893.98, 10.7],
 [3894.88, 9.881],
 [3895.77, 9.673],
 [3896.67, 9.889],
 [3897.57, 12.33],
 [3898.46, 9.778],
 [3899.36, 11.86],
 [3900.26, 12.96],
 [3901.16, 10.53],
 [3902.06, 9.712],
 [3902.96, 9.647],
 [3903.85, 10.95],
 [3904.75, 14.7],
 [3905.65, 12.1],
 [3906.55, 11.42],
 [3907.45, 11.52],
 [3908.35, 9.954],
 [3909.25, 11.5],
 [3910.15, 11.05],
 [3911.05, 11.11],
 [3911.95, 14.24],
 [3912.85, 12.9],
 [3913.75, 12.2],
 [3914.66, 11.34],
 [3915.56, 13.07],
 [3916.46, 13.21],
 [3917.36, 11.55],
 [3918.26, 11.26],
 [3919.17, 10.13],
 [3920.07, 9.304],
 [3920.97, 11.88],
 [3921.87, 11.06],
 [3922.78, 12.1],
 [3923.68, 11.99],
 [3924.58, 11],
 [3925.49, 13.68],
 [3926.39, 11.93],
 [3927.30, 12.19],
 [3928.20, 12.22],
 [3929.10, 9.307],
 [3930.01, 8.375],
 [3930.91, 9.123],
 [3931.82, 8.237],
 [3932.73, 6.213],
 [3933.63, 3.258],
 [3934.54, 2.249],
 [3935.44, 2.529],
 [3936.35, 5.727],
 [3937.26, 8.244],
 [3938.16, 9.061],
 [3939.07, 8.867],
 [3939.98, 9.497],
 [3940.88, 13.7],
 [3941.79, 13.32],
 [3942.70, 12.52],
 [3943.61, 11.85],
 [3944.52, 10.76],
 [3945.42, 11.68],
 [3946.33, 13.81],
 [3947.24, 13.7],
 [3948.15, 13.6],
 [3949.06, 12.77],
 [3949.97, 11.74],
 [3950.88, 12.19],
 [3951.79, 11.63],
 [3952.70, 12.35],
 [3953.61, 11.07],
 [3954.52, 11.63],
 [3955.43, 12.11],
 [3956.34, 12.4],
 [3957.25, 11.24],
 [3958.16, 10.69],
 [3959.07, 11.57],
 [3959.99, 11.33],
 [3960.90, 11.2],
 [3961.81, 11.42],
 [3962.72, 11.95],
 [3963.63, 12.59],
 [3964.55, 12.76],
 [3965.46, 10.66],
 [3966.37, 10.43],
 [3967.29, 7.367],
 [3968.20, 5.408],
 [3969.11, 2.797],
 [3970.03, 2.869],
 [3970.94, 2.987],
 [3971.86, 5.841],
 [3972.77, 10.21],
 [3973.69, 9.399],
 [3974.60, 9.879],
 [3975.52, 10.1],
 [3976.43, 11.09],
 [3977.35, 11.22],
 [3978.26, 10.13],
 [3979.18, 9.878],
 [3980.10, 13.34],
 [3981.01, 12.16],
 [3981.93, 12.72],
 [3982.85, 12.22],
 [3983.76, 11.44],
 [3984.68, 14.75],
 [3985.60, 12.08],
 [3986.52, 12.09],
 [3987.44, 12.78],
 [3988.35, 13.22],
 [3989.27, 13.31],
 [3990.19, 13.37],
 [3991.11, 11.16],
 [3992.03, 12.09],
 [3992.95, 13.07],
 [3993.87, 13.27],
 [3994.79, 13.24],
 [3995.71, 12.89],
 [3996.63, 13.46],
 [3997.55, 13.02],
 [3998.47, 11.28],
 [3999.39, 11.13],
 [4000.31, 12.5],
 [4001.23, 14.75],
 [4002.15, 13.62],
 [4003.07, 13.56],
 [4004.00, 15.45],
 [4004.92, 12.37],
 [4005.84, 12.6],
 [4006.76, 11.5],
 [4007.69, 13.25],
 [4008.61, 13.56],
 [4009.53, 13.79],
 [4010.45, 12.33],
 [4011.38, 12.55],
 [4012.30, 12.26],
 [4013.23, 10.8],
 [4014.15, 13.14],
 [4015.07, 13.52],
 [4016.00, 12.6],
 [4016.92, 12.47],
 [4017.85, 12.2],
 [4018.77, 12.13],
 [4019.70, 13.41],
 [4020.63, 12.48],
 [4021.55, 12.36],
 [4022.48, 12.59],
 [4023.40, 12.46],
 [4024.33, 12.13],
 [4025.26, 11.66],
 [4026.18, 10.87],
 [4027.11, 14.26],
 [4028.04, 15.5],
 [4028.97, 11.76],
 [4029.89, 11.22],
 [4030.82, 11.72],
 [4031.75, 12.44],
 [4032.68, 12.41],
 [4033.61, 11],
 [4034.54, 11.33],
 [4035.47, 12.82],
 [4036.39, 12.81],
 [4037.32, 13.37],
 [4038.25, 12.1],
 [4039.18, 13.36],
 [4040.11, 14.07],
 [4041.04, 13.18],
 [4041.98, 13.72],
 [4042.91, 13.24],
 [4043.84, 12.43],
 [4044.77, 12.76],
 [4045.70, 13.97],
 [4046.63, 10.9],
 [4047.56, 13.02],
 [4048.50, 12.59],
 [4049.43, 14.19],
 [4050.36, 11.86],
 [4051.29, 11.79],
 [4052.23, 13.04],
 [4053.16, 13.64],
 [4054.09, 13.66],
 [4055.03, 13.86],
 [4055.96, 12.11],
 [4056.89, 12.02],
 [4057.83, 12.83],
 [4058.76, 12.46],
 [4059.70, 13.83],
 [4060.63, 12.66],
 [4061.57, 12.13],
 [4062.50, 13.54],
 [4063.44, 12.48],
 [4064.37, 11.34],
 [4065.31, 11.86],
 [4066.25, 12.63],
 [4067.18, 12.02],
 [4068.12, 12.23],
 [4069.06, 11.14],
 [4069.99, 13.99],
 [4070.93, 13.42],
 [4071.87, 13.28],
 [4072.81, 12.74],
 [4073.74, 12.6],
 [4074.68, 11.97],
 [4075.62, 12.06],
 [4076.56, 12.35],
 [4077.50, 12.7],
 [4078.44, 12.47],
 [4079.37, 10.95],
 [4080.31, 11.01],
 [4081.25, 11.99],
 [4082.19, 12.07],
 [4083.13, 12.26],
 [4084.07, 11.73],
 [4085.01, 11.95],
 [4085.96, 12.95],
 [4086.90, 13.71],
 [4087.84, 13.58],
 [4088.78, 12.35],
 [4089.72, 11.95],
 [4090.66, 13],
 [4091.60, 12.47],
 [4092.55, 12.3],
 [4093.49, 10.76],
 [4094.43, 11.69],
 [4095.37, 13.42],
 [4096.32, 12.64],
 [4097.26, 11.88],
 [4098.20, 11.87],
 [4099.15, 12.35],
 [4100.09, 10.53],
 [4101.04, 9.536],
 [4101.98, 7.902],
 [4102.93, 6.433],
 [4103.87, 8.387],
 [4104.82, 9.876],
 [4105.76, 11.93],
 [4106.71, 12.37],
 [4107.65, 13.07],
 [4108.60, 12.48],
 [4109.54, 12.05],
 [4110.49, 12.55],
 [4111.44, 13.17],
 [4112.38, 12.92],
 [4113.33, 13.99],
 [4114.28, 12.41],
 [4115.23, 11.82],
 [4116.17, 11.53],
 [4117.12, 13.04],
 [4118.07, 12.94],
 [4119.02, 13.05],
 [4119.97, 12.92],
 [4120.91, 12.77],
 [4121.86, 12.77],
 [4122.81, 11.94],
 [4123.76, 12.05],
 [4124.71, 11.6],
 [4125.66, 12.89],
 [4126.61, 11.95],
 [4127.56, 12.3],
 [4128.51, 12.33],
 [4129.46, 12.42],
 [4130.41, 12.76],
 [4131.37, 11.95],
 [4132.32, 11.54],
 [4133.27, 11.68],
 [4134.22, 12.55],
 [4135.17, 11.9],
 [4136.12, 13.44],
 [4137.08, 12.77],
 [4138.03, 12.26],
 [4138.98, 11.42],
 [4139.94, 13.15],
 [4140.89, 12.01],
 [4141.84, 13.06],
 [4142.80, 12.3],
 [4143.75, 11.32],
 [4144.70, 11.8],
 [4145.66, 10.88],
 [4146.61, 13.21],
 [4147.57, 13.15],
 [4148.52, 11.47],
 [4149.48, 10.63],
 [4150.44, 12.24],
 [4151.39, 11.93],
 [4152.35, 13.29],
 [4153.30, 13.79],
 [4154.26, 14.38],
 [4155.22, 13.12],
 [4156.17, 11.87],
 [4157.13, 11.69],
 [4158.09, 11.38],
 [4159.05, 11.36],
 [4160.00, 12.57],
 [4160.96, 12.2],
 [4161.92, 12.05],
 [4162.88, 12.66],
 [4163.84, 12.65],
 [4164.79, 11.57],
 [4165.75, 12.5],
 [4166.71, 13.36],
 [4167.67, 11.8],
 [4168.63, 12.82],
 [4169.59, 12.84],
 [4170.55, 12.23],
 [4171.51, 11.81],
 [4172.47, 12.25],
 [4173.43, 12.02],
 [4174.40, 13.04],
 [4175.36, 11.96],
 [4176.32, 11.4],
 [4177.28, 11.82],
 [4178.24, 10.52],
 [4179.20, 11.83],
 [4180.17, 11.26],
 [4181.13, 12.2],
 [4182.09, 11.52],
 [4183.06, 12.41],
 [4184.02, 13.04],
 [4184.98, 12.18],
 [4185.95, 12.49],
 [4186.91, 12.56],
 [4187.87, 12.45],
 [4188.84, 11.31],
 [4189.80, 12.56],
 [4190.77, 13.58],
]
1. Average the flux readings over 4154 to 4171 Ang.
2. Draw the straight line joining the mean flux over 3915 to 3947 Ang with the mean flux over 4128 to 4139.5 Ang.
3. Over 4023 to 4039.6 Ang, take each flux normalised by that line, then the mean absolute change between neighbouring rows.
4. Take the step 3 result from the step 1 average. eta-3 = 12.3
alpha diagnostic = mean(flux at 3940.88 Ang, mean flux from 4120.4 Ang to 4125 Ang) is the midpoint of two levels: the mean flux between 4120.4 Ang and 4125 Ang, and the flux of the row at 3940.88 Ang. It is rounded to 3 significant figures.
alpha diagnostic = 13.0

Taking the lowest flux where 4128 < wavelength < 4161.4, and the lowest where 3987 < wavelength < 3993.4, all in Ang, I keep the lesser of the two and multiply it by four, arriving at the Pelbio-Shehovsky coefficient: 43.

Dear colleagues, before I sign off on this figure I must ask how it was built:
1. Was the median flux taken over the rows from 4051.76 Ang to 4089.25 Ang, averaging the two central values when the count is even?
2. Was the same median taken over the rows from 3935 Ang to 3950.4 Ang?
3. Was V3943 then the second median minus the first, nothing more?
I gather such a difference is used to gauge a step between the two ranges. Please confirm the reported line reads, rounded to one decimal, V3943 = -0.7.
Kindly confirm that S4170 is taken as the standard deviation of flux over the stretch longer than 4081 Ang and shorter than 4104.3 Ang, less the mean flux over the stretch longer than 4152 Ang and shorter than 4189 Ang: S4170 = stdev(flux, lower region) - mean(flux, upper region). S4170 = -10.5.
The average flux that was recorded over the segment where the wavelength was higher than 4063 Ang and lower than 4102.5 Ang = 12.1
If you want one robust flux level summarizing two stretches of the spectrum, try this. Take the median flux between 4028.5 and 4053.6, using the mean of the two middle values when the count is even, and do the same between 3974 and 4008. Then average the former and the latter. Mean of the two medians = 12.7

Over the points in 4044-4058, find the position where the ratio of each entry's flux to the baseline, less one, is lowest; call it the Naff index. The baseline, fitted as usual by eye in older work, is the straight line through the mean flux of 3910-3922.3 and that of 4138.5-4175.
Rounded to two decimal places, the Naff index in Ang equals 4046.63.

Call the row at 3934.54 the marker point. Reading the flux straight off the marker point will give 2.249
